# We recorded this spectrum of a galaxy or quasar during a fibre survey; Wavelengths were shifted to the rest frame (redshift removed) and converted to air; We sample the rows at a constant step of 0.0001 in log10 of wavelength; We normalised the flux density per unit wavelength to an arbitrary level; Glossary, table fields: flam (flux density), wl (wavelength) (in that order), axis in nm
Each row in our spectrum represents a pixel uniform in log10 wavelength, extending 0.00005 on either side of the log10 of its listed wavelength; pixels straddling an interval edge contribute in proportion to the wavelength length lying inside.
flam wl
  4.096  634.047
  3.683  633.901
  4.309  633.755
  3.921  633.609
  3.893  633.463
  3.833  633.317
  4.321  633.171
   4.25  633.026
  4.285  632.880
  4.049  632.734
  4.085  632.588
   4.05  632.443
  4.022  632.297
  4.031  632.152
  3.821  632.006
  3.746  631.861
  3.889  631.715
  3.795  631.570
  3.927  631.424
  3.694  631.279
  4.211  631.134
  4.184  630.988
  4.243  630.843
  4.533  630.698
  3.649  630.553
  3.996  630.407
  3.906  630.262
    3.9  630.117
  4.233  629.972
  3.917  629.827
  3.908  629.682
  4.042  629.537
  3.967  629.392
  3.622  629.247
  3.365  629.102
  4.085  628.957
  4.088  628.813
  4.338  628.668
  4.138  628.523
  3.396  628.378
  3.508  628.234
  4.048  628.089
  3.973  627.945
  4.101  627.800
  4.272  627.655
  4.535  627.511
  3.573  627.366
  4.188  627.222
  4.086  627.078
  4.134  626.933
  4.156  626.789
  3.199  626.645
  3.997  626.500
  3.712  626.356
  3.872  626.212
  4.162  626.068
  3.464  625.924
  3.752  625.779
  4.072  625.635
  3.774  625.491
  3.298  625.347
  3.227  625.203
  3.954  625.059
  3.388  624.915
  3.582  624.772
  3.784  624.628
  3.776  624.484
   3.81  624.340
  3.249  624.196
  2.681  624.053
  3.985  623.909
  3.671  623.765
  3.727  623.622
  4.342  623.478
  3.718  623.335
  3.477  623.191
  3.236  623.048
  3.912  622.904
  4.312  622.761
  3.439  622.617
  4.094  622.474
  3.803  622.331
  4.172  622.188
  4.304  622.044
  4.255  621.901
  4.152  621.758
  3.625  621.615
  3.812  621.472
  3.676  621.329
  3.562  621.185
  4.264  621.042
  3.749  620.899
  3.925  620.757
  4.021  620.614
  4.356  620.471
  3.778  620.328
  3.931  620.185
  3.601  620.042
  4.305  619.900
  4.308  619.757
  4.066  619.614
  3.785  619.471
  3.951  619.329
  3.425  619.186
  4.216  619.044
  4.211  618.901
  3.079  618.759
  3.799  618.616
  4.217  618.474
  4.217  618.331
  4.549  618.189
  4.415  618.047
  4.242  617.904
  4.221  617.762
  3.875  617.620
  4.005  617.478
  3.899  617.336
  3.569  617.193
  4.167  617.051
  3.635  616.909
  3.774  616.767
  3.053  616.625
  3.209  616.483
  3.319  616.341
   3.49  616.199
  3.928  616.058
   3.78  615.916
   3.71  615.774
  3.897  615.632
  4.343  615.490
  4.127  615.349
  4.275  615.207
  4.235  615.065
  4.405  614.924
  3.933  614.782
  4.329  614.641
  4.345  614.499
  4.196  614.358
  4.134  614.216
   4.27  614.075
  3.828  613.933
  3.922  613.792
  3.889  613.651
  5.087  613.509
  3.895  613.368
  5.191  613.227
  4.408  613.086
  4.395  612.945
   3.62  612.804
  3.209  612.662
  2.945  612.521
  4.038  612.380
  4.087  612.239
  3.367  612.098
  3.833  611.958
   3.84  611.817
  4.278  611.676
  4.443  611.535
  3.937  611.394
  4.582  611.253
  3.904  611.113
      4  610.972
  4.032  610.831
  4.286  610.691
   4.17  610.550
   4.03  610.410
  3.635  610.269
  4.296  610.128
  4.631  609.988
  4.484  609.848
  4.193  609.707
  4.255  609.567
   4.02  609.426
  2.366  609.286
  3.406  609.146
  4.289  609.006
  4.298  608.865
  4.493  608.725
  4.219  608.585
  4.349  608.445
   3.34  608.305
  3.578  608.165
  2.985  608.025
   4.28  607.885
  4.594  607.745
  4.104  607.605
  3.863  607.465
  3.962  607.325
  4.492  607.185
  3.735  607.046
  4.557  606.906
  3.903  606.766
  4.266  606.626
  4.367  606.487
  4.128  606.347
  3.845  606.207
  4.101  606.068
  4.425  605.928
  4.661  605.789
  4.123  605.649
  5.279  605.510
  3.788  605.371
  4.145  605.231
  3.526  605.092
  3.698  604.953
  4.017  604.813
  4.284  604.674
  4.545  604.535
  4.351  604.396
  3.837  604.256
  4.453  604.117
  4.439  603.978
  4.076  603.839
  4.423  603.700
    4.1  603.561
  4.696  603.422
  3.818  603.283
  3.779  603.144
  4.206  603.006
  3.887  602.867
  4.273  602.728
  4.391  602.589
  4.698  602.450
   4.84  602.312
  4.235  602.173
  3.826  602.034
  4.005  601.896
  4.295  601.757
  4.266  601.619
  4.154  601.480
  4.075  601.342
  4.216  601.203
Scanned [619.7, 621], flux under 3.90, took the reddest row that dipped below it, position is 620.899 nm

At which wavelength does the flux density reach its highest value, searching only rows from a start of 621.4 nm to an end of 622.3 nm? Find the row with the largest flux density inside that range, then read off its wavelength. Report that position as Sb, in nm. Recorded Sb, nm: 622.044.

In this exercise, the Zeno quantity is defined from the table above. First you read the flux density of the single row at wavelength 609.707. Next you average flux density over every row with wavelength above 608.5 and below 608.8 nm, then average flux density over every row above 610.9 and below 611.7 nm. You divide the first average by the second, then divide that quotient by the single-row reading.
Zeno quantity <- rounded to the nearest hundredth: 0.25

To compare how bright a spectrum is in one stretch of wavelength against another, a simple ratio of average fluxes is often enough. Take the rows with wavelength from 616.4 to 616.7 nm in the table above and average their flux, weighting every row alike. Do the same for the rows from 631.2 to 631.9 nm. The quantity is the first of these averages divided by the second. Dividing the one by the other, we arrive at 0.82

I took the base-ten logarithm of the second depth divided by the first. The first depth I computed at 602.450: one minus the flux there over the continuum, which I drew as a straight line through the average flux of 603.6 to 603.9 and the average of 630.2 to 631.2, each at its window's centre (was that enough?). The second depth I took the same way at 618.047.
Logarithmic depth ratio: -0.25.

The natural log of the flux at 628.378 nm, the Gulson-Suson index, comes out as 1.22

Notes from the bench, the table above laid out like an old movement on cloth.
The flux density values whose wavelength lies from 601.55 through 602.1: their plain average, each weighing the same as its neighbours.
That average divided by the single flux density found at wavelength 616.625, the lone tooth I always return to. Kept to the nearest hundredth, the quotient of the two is 1.34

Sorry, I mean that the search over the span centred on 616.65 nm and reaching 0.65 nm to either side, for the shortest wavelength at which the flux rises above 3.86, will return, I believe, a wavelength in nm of 616.058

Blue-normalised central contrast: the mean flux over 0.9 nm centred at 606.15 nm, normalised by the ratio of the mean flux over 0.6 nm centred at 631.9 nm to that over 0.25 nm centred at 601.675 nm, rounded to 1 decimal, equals 4.7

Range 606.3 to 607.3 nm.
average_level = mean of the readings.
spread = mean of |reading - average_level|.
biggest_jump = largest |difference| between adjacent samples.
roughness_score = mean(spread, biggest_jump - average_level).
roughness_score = -1.57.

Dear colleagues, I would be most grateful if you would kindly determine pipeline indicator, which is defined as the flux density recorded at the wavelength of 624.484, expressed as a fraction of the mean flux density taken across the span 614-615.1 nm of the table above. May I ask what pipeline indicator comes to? 0.89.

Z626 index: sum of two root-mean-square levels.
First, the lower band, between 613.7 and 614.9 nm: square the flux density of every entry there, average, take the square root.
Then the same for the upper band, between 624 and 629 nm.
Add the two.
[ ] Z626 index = 7.95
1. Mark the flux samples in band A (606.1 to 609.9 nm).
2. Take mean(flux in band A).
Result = 4.01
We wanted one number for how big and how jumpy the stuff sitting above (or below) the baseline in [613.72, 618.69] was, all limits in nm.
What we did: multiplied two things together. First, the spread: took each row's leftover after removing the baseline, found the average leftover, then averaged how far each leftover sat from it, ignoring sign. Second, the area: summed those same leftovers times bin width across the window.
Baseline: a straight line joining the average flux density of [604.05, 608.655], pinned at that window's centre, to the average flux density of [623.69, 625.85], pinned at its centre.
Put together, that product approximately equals 0.20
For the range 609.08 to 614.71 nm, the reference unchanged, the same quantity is 0.17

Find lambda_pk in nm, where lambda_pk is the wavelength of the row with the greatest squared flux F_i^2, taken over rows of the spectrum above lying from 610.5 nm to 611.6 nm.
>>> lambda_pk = 611.253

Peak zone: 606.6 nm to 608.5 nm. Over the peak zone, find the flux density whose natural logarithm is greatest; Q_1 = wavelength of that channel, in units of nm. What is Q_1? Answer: 607.745 nm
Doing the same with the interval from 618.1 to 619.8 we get 618.189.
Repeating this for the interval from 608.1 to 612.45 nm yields 609.988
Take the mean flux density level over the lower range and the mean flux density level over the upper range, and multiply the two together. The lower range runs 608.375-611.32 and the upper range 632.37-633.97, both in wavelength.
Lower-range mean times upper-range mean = 16.6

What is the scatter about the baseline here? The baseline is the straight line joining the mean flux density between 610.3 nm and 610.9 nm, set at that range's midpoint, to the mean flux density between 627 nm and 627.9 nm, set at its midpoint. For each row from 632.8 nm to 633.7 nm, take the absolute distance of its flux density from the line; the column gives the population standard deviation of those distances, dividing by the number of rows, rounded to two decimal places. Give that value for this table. 0.05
